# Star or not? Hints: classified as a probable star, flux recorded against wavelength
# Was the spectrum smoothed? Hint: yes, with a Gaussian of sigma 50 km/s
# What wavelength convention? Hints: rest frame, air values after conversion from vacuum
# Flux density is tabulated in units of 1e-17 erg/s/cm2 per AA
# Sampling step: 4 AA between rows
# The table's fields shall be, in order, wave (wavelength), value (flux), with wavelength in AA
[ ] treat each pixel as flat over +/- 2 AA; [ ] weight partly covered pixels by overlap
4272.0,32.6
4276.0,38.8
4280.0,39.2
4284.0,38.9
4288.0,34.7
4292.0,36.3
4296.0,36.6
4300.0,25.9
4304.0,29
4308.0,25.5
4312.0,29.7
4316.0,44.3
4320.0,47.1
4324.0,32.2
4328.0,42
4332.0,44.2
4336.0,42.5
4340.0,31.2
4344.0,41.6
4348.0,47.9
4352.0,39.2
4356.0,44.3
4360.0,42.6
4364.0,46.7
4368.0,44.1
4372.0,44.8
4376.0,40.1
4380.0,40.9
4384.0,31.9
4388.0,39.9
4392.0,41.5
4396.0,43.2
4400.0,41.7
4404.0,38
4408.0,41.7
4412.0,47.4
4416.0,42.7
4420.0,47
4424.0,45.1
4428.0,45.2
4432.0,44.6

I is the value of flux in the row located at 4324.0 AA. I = 32.2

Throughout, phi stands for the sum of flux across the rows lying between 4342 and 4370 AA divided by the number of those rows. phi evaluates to 43.8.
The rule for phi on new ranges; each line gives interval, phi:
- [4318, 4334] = 41.4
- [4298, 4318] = 30.9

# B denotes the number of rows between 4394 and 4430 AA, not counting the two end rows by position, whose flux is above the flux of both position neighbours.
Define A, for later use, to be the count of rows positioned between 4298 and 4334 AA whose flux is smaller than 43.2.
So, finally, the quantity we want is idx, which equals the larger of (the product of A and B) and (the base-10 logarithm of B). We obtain 12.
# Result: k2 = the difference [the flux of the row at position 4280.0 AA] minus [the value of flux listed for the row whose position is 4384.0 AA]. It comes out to 7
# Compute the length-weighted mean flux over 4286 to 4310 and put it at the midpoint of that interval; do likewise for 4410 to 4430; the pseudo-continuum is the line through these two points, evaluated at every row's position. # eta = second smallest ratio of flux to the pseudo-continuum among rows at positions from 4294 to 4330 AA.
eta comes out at 0.82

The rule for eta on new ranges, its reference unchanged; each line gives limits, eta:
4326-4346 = 1.13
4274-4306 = 0.91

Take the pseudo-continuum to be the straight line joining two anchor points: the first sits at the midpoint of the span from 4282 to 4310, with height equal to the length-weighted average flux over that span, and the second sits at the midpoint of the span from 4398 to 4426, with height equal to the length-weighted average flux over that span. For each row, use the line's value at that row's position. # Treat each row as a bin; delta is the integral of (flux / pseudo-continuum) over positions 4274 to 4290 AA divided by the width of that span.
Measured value 1.22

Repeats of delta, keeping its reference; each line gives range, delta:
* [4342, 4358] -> 1.15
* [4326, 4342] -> 1.11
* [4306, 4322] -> 1.07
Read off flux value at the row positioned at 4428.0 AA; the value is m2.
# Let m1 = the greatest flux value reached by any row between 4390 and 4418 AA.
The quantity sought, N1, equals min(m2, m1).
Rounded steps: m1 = 47.4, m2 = 45.2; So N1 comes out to 45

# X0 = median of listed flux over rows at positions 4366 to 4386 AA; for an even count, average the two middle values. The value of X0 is 40.9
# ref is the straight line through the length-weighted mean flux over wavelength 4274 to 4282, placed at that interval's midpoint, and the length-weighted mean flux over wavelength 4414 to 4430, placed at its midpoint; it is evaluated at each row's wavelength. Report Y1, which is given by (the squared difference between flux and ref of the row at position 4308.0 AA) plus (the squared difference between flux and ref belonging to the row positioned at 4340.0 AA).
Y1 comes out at 325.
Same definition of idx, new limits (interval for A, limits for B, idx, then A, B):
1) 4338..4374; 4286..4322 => 8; 4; 2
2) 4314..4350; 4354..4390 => 15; 5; 3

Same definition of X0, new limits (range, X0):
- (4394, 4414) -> 41.7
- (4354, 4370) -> 44.2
